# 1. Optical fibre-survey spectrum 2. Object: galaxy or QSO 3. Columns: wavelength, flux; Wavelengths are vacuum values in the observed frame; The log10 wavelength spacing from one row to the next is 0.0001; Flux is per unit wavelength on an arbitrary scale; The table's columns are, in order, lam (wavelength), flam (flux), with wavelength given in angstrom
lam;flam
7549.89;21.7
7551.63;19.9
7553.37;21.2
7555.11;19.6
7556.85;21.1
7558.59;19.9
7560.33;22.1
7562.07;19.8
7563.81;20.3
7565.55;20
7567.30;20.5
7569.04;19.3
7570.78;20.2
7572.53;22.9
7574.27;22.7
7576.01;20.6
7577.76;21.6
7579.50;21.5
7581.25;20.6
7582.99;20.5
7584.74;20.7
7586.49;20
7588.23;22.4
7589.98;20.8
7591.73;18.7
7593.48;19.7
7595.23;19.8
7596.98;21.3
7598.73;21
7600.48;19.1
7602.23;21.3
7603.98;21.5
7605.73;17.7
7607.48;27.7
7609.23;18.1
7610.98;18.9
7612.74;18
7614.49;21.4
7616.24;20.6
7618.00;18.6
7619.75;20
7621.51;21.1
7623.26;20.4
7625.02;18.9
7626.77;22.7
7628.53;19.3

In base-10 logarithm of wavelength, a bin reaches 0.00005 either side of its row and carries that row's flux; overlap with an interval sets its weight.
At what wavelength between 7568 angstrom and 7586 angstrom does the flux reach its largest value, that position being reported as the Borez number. 7572.53 angstrom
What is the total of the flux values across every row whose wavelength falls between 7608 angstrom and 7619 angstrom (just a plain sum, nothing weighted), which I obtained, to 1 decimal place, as 115.6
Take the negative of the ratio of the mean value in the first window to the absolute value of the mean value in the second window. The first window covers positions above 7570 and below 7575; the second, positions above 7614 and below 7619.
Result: -1.09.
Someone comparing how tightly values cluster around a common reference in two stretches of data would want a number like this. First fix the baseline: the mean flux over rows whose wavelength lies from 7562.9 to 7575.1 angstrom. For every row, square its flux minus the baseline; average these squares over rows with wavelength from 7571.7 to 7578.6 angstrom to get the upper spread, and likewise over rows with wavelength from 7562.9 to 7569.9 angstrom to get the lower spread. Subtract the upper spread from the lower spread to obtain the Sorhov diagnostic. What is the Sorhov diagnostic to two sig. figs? -1.2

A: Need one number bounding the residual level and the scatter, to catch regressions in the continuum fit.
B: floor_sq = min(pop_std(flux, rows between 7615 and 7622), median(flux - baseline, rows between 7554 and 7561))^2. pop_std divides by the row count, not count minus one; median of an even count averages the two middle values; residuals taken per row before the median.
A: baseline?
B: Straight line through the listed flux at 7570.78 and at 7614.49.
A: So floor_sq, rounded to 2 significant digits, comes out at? 0.43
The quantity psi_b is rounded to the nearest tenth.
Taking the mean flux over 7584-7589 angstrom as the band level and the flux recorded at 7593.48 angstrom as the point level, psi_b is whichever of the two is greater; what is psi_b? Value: 21.0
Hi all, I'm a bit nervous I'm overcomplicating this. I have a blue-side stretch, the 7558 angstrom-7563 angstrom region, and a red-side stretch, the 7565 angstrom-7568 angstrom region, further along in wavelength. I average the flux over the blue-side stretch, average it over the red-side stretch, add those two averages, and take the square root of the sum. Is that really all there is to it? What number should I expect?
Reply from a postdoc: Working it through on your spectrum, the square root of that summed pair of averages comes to 6.39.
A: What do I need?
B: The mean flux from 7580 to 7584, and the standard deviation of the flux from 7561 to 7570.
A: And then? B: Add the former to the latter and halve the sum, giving 10.5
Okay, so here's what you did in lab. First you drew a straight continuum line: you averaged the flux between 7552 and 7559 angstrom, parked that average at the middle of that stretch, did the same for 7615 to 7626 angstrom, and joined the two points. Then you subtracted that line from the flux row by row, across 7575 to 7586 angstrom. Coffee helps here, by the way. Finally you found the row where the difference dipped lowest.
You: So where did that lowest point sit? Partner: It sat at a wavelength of 7582.99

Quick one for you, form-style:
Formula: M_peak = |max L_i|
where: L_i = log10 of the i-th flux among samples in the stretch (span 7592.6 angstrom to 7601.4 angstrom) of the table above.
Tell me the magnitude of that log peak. 1.33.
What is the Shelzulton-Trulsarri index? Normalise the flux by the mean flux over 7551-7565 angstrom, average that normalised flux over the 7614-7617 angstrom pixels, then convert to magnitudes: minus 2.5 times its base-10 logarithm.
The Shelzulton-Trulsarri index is -0.03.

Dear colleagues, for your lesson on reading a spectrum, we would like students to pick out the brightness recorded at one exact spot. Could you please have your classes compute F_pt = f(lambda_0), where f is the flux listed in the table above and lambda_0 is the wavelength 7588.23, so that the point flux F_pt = 22.4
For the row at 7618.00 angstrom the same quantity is 18.6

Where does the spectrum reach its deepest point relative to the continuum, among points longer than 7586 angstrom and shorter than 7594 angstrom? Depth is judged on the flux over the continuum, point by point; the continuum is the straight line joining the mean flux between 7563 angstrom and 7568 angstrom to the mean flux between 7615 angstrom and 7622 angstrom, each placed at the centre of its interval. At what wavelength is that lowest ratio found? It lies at 7591.73 angstrom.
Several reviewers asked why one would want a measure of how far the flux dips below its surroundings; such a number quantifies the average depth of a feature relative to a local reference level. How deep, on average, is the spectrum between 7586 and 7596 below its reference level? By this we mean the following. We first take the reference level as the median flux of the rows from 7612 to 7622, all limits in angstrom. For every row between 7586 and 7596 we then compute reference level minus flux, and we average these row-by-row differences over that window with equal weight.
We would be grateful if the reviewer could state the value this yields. 0.1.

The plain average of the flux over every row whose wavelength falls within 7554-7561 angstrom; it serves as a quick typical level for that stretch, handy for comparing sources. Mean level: 20.7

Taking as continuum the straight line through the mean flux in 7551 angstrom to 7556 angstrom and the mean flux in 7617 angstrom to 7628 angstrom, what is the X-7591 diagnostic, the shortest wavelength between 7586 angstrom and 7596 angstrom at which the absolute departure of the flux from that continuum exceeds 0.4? 7588.23 angstrom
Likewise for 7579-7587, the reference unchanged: 7579.50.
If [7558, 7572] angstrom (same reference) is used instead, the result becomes 7560.33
